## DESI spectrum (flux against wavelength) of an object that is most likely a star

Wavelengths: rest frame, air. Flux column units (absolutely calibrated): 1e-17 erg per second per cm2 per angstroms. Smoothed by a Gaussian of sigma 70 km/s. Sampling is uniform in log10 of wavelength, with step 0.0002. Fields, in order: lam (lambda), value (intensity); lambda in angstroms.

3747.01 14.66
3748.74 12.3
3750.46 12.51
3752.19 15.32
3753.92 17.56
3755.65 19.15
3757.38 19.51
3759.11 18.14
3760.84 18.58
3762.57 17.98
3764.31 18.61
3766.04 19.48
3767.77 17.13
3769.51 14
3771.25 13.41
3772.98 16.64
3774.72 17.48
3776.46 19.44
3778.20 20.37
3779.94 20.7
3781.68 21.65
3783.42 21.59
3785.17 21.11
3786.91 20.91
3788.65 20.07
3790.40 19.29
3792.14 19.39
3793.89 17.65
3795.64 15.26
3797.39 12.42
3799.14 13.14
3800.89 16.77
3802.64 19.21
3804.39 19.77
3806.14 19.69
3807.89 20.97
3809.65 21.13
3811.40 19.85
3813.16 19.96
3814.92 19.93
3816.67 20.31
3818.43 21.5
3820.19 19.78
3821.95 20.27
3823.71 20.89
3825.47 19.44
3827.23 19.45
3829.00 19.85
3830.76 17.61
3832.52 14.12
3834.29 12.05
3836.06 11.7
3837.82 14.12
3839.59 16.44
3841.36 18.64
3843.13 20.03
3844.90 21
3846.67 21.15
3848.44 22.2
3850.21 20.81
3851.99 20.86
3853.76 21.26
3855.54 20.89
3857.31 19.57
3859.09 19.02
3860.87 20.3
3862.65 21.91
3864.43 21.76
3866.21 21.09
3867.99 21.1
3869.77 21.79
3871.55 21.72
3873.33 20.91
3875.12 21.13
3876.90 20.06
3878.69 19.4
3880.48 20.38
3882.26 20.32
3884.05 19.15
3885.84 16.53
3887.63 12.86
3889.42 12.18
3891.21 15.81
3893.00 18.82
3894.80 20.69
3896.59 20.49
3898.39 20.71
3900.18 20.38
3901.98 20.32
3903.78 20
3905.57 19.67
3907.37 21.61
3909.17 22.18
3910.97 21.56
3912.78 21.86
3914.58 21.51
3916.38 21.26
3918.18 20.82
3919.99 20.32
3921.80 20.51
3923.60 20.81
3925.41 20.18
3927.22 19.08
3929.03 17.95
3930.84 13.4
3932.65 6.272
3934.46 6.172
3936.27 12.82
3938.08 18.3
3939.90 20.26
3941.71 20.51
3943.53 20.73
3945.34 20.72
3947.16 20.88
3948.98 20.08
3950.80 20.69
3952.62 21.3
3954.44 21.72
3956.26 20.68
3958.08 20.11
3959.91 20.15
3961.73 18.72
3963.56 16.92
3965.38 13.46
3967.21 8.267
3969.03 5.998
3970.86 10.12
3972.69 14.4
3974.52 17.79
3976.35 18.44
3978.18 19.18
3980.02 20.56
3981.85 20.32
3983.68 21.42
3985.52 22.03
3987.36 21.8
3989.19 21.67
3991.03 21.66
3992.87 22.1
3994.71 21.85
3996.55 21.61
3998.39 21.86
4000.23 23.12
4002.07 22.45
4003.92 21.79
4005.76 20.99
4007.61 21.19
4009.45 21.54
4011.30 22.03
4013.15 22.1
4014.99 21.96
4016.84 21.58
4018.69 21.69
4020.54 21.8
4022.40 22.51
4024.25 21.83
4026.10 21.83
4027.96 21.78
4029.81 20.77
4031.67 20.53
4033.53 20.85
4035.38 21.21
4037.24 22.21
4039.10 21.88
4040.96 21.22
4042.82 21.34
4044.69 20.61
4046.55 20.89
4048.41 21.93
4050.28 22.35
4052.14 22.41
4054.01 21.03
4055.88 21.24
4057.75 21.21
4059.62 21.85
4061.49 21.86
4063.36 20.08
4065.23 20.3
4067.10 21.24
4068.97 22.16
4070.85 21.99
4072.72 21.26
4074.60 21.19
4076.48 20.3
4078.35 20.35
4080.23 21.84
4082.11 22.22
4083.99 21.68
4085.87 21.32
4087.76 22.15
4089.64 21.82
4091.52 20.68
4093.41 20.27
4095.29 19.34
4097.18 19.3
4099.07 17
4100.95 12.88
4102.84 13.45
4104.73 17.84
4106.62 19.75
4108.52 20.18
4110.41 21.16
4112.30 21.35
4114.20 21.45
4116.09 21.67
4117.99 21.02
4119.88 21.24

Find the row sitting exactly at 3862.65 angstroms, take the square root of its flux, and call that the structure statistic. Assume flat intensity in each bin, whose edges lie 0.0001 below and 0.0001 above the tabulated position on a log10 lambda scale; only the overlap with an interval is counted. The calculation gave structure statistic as 4.68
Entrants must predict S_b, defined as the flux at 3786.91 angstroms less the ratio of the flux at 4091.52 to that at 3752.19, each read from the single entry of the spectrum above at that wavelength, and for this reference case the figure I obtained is 19.6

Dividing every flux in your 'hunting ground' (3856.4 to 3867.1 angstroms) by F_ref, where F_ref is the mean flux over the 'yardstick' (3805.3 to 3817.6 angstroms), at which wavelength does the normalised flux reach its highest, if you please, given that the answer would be 3862.65 angstroms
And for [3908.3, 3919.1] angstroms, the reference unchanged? 3909.17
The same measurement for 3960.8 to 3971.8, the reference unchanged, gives 3961.73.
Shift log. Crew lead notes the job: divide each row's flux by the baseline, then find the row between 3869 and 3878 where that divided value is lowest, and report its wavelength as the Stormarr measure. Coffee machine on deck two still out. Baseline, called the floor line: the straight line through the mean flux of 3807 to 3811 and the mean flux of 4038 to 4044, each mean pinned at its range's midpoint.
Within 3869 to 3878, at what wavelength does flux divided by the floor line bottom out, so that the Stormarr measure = 3876.90 angstroms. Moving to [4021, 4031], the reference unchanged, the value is 4029.81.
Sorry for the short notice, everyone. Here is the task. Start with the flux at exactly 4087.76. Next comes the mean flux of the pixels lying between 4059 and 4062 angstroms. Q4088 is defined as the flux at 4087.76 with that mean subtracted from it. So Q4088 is 0.3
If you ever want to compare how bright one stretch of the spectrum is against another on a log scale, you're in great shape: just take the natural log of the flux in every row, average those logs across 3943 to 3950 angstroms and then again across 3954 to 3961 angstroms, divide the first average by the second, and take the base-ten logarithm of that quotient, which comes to 0.000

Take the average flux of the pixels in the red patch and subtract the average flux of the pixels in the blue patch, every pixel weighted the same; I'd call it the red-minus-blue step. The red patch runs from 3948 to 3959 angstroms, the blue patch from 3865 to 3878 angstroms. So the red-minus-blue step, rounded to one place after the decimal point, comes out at -0.4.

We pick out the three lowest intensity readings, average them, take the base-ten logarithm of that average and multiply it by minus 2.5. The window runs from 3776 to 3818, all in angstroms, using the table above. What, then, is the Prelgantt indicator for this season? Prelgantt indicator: -2.8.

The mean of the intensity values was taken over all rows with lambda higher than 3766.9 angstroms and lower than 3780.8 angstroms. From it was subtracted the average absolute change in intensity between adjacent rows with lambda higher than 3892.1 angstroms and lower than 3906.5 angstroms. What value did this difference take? 16.9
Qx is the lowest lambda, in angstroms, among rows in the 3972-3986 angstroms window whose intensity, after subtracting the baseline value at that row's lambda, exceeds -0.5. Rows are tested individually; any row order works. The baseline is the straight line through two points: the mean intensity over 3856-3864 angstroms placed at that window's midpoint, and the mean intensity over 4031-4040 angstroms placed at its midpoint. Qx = 3980.02 angstroms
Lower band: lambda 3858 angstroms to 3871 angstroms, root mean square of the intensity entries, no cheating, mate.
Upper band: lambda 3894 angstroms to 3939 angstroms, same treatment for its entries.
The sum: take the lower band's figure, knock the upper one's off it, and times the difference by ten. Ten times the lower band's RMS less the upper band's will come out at 18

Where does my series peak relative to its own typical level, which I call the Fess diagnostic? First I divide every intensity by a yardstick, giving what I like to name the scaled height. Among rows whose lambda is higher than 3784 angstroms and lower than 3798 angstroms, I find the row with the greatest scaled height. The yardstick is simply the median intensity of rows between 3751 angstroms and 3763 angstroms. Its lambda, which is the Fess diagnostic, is 3785.17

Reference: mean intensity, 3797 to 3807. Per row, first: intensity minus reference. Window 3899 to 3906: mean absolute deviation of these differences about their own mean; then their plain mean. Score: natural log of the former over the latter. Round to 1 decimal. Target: -2.5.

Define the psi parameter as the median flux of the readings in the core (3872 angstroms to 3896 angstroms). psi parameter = 19.4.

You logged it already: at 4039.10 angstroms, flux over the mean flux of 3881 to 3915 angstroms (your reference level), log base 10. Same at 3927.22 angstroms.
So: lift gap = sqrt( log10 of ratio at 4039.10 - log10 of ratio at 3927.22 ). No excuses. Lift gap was 0.24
